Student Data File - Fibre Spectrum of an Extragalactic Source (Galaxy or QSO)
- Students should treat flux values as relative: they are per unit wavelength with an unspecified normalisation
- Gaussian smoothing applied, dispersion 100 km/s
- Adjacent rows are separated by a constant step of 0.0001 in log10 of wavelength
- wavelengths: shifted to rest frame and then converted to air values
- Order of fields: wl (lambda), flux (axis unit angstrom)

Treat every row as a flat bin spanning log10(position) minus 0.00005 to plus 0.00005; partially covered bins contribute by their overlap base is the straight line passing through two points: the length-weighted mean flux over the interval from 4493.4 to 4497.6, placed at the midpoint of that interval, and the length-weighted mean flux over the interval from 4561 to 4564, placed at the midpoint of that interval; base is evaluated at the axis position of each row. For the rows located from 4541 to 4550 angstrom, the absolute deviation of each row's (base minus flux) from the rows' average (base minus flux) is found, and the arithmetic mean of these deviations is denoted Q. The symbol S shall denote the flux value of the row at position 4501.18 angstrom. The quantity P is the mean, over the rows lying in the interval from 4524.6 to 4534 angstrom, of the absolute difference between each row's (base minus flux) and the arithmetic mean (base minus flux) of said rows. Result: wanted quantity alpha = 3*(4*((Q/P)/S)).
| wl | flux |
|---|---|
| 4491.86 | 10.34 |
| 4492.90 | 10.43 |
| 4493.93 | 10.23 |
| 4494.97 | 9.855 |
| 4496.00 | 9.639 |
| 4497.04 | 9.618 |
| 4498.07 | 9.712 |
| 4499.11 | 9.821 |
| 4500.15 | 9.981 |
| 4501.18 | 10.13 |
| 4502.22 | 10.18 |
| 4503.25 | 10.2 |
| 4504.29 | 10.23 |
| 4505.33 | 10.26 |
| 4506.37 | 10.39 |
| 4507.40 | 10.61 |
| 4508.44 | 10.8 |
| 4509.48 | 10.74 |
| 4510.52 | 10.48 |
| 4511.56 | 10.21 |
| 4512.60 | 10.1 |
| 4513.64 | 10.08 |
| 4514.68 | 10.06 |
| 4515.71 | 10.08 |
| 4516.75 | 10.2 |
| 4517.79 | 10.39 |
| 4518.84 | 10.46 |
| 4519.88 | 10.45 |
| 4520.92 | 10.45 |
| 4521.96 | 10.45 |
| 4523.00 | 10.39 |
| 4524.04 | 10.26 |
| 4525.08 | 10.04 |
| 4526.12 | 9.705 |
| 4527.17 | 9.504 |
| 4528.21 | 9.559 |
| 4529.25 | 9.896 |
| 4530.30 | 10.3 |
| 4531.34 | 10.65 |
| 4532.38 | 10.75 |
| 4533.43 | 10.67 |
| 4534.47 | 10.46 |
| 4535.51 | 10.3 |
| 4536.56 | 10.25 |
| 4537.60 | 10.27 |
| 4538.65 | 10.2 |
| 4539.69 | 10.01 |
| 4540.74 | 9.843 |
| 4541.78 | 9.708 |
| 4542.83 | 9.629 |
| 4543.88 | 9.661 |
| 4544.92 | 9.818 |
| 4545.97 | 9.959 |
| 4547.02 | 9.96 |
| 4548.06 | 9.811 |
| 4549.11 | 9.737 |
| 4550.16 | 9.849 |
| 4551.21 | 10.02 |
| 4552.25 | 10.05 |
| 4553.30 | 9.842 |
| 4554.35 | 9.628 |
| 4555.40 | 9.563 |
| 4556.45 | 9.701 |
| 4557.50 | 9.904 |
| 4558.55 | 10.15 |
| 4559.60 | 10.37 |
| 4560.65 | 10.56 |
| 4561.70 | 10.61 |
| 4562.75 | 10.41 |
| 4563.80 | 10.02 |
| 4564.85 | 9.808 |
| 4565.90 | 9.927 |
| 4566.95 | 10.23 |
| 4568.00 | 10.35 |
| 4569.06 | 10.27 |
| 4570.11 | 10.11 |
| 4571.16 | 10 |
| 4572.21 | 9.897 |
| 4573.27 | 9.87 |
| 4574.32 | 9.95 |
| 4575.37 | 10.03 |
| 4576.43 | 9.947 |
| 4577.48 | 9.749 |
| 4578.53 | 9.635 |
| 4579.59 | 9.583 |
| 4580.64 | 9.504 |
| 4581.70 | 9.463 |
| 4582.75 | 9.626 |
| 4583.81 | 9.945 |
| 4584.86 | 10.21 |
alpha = 0.27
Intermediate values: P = 0.40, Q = 0.09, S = 10.13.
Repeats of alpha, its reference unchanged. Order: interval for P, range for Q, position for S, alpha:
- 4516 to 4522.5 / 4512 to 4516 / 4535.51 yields 0.36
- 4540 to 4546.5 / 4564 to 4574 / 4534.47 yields 1.98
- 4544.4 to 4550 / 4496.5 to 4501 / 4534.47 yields 1.47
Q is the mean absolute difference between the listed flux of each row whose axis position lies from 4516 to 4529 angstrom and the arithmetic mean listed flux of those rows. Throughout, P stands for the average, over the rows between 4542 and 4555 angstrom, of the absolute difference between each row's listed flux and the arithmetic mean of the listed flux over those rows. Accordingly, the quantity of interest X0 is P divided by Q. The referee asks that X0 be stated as 0.4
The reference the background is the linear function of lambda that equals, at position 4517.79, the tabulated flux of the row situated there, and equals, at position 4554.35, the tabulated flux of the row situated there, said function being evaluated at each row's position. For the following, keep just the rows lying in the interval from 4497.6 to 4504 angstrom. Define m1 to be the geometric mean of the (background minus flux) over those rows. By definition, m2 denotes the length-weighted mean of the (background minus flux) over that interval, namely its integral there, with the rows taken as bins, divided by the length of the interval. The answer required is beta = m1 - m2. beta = -0.018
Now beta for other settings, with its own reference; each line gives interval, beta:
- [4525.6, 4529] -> 0.024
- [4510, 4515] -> -0.049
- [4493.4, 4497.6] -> -0.028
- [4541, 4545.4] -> -0.065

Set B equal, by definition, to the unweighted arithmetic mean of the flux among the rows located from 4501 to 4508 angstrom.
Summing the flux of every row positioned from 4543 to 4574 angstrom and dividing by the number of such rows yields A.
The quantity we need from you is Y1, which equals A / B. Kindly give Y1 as 0.97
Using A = 10.0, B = 10.3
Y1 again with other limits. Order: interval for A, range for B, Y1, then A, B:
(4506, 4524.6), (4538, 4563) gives 1.04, 10.4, 10.0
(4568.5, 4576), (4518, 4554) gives 0.99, 10.0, 10.1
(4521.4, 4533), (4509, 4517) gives 0.99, 10.1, 10.2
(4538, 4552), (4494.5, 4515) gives 0.97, 9.9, 10.2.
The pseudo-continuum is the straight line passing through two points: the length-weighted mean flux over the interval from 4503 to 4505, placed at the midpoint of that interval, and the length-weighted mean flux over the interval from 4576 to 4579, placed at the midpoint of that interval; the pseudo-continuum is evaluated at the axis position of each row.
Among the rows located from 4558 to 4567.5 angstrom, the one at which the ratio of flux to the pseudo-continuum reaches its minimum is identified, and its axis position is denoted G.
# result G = 4564.85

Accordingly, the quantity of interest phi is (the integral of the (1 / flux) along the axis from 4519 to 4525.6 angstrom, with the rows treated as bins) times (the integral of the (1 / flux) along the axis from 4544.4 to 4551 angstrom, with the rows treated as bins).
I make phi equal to 0.427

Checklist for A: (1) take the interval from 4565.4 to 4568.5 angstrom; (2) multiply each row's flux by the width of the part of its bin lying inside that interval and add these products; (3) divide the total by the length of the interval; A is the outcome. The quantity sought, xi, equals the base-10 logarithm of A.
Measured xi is 1.01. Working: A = 10.2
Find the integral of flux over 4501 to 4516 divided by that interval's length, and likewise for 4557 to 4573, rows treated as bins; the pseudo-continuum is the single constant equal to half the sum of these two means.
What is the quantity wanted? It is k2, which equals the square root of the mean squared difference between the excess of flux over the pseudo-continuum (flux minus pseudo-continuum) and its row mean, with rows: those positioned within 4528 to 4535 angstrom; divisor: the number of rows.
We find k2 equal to 0.413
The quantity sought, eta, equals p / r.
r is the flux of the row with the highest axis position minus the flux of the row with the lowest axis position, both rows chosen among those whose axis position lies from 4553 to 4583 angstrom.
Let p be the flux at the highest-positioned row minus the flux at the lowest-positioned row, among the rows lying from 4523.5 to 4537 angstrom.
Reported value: 0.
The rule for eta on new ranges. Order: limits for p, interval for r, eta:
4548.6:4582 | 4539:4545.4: 1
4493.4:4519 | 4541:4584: 1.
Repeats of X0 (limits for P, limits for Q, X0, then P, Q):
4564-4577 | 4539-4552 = 1.3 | 0.14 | 0.11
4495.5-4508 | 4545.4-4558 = 2.1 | 0.26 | 0.12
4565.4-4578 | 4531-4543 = 0.5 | 0.14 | 0.29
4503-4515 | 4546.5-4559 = 1.6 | 0.21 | 0.14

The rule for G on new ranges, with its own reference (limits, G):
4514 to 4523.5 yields 4514.68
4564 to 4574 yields 4564.85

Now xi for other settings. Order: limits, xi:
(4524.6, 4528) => 0.99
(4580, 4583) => 0.98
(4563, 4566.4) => 1.00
